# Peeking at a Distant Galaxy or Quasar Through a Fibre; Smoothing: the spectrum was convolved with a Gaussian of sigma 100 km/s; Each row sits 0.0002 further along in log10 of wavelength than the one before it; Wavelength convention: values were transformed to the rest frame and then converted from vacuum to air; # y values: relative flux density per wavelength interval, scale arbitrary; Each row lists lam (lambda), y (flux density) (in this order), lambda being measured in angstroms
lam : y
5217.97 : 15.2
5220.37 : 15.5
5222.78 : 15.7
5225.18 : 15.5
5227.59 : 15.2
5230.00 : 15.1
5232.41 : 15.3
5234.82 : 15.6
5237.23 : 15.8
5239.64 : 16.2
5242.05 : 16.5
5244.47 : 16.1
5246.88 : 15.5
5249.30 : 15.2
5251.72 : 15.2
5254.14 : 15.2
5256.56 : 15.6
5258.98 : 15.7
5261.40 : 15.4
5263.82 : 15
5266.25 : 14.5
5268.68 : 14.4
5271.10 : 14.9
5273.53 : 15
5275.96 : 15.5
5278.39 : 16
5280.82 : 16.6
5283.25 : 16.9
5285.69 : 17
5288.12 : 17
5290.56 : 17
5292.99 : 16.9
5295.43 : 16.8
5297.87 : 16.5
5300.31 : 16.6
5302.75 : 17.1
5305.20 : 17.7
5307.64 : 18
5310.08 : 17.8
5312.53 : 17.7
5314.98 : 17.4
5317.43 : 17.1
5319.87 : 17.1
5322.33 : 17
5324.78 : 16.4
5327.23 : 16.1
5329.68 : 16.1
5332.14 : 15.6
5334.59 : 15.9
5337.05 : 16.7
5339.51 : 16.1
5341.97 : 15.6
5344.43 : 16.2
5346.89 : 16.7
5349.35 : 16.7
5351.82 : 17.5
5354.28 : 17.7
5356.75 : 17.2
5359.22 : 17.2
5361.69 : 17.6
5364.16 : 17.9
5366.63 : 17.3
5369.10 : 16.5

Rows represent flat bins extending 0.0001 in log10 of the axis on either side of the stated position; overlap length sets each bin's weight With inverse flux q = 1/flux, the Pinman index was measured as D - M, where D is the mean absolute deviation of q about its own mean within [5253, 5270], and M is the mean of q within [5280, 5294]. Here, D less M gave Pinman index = -0.0573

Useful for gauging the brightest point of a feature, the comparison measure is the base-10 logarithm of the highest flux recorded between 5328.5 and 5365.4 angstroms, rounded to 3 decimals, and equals 1.253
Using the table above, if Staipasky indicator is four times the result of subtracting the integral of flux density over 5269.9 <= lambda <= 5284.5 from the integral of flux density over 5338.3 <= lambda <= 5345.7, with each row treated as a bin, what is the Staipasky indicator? -451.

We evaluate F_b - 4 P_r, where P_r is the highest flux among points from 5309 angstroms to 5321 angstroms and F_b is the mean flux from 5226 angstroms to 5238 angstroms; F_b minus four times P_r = -55.8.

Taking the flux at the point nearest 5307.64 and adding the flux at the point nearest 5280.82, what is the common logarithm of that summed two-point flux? 1.54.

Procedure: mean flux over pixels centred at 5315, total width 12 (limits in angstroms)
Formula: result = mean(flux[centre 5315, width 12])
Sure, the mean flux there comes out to 17.4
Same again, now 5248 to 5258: 15.3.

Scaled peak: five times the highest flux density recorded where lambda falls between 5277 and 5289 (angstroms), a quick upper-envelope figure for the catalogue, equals 85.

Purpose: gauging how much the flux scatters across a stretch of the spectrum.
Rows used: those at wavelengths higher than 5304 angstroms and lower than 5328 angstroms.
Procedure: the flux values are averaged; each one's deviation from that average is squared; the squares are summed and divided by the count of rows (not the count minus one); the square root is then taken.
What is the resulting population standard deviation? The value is 0.59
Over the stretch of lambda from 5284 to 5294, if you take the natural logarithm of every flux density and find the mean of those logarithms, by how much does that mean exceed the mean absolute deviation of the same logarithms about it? 2.83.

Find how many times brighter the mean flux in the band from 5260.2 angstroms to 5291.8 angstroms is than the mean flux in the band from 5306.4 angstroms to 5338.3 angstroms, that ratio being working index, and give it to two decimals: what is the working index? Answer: 0.94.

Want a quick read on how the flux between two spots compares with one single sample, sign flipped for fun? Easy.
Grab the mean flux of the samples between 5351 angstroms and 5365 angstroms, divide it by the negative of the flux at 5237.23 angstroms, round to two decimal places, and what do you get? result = -1.11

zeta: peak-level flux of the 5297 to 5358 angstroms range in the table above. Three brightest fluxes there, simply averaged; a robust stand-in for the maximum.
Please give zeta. 17.8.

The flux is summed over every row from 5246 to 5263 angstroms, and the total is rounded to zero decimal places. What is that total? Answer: 108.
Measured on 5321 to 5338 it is 114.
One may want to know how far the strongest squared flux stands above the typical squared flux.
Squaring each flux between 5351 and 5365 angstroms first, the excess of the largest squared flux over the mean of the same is 14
